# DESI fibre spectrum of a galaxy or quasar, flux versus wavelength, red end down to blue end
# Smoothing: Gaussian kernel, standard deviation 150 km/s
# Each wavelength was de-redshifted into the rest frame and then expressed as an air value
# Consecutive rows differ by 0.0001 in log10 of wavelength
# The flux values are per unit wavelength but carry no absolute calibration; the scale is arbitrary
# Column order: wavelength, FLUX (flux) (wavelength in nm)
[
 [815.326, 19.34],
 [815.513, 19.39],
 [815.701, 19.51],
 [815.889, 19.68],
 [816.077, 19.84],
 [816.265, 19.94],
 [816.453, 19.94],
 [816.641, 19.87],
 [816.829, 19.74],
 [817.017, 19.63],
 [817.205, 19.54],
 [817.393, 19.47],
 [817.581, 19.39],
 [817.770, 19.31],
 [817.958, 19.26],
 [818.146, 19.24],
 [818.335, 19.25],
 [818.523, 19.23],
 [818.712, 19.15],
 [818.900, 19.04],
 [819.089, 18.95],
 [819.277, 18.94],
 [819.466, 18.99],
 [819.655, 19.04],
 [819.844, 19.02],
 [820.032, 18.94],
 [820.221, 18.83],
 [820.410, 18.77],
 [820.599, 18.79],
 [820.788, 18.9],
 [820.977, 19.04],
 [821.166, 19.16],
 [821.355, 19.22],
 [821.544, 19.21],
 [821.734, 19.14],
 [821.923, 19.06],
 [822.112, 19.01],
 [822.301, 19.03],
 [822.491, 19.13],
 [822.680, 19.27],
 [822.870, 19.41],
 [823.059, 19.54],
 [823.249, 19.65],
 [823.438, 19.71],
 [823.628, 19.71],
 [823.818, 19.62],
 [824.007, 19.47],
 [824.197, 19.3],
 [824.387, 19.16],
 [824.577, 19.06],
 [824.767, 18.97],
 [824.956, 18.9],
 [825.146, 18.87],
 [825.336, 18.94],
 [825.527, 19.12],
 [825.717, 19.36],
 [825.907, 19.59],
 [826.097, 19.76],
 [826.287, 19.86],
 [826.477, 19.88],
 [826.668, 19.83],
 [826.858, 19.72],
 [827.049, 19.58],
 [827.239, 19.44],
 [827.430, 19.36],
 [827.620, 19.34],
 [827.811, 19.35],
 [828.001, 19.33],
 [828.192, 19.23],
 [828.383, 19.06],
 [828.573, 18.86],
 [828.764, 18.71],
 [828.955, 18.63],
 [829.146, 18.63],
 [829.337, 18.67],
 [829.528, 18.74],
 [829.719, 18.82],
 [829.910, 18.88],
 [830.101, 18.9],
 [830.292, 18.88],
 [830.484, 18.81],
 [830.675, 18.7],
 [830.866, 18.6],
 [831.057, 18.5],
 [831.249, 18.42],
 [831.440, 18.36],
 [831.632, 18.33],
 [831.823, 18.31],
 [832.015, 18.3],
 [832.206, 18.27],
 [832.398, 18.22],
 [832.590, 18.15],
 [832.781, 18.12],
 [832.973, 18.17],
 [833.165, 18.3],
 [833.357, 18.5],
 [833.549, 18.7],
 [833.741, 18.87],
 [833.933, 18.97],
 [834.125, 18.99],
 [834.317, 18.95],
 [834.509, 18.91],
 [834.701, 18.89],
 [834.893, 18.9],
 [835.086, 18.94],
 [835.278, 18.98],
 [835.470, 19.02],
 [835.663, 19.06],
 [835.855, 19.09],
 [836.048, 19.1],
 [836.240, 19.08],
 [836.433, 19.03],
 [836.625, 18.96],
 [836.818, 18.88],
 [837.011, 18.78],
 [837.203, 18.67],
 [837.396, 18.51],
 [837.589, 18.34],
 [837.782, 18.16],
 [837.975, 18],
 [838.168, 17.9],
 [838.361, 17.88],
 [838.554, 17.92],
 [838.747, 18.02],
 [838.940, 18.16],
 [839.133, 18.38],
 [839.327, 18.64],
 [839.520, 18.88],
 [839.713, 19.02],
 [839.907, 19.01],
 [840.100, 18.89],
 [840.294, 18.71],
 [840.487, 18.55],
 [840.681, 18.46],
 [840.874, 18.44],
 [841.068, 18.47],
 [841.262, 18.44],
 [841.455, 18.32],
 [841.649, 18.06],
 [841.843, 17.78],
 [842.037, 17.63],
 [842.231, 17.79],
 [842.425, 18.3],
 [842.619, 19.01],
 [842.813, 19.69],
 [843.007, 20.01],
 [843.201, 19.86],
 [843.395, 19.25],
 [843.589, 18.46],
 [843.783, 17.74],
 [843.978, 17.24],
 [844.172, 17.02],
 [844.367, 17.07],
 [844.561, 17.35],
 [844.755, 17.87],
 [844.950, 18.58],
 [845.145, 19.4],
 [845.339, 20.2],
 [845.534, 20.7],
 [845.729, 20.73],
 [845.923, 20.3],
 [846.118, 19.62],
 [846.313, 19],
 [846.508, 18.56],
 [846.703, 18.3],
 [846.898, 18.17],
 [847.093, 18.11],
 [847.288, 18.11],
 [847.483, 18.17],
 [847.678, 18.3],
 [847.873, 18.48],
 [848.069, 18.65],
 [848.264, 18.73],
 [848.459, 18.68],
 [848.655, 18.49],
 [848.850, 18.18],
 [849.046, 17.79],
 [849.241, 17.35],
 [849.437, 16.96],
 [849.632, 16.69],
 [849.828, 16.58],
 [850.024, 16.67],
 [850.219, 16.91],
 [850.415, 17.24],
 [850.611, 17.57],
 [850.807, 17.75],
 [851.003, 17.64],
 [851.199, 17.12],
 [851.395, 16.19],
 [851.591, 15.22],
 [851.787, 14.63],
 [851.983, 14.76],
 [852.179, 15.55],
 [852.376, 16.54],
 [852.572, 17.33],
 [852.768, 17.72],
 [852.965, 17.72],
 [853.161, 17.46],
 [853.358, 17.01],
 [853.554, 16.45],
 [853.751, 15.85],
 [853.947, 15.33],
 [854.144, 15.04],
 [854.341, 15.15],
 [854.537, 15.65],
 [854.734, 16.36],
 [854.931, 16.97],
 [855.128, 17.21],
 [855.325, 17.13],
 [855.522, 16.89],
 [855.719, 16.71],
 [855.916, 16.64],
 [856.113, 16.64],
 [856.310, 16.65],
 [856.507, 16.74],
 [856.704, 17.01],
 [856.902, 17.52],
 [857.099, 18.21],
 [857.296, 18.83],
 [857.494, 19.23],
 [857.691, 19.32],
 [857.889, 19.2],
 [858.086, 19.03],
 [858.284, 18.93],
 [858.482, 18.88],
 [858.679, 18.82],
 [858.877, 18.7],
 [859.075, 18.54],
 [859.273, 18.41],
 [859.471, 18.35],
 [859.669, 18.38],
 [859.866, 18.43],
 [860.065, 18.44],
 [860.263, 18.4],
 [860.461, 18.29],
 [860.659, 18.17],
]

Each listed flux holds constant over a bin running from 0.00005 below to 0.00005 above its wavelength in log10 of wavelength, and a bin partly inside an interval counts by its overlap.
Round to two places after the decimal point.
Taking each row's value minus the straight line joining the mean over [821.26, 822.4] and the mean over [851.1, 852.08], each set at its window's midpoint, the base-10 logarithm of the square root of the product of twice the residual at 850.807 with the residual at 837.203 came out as 0.38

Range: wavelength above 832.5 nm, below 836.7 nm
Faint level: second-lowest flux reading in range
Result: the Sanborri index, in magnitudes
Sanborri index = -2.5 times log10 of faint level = -3.15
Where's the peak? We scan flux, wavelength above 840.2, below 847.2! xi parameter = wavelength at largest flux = 845.729 nm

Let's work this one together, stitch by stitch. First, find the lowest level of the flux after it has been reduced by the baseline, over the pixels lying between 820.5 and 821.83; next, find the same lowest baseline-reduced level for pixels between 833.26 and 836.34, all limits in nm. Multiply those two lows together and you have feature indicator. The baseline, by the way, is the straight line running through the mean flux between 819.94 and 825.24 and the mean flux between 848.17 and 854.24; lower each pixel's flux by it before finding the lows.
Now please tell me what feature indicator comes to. -0.10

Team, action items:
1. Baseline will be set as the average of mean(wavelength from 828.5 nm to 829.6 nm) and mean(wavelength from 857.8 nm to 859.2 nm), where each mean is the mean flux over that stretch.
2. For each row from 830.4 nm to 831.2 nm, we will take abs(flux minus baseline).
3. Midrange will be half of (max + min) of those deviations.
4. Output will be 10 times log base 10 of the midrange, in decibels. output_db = -8.1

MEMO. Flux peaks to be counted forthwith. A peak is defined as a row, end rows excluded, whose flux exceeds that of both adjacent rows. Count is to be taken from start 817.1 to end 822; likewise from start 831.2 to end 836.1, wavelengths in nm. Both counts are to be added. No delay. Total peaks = 4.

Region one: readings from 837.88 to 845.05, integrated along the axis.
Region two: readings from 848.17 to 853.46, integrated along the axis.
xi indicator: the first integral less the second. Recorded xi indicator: 41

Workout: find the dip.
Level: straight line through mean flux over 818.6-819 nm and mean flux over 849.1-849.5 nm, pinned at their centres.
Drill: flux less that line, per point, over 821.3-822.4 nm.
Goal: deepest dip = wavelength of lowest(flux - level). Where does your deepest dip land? 822.112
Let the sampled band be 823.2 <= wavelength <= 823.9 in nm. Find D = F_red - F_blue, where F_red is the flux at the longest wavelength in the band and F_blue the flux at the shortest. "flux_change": 0.0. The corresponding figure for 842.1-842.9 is 1.9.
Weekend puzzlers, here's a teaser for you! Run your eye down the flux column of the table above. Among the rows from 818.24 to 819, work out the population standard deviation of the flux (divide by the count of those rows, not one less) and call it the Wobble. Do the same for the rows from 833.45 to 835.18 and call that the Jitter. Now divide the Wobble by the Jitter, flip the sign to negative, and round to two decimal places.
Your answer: -1.03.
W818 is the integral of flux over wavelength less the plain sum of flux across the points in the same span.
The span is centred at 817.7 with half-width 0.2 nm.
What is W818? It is -31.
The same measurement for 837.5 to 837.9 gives -29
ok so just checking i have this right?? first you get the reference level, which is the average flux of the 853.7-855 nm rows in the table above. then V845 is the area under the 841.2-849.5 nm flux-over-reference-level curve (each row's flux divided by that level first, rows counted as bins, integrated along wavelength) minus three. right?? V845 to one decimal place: 6.8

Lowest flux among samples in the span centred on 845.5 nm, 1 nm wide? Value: 19.4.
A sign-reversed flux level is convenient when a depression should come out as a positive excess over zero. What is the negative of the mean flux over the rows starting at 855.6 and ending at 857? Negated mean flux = -16.8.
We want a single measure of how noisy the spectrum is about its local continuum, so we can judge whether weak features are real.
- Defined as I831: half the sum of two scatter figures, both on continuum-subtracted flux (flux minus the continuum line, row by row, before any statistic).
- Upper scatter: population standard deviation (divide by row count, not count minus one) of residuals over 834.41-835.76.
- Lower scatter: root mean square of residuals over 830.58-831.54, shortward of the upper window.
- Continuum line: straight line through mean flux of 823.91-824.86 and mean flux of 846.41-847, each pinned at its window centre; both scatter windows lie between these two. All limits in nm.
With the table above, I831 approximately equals 0.26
